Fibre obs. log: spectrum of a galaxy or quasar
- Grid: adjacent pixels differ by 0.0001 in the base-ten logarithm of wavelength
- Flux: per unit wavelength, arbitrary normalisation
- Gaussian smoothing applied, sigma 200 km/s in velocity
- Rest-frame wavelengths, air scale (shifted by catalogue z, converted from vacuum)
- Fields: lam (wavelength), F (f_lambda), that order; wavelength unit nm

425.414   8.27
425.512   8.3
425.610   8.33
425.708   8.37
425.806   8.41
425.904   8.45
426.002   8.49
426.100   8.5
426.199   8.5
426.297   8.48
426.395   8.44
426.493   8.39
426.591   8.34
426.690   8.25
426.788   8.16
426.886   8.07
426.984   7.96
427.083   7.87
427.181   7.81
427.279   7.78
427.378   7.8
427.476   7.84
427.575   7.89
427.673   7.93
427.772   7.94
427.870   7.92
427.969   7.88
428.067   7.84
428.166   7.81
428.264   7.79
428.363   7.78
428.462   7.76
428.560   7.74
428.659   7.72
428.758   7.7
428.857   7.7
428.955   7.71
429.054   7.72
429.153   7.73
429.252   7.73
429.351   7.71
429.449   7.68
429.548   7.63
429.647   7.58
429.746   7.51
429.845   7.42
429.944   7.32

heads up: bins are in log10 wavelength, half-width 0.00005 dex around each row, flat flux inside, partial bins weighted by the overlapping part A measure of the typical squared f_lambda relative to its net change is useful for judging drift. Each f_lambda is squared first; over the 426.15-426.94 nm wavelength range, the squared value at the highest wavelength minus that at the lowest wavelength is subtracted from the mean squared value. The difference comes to 77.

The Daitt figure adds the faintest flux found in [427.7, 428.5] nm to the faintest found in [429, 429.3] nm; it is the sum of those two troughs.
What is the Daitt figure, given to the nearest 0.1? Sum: 15.5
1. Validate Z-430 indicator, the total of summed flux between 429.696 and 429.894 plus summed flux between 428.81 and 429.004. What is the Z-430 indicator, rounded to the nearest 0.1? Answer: 30.3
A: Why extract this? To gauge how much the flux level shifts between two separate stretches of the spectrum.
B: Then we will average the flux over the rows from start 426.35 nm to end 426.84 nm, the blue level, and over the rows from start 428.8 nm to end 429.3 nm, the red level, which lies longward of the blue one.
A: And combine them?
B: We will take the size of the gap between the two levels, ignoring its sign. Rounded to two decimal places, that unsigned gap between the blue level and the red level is 0.60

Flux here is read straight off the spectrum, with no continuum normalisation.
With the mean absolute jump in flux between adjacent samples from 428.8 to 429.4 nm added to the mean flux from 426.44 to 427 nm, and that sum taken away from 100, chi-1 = 91.8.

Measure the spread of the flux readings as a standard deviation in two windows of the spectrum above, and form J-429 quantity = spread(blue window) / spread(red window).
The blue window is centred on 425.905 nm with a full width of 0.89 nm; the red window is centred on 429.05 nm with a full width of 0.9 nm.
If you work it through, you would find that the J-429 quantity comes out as 4.7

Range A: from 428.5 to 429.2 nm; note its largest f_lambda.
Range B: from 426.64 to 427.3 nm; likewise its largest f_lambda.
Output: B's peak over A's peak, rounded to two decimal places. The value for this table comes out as 1.07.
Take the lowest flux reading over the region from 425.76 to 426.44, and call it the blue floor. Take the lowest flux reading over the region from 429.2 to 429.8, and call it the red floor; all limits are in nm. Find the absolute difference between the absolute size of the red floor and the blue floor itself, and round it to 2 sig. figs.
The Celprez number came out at 0.90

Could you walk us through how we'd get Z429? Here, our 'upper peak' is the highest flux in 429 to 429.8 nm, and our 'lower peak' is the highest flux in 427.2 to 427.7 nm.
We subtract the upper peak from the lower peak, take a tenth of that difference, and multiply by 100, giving 2.0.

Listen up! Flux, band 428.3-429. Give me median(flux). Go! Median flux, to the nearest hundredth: 7.72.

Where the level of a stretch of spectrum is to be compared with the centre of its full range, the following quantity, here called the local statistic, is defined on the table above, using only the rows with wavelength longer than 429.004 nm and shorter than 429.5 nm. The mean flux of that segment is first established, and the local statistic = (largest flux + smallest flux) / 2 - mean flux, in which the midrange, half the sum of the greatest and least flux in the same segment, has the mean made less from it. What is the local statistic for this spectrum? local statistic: -0.009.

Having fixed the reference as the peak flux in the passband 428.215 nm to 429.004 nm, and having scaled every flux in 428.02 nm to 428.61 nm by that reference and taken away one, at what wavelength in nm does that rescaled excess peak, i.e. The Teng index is 428.067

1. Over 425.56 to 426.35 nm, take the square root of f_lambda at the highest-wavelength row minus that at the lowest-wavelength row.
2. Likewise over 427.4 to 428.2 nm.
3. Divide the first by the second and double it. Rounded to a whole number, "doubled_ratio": -10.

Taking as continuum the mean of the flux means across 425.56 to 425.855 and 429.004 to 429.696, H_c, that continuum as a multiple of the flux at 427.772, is 1.01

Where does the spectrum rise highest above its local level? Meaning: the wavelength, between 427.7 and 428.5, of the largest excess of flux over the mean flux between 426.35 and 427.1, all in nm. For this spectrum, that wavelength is 427.772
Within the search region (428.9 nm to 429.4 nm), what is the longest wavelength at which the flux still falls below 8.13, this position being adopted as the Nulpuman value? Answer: 429.351 nm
